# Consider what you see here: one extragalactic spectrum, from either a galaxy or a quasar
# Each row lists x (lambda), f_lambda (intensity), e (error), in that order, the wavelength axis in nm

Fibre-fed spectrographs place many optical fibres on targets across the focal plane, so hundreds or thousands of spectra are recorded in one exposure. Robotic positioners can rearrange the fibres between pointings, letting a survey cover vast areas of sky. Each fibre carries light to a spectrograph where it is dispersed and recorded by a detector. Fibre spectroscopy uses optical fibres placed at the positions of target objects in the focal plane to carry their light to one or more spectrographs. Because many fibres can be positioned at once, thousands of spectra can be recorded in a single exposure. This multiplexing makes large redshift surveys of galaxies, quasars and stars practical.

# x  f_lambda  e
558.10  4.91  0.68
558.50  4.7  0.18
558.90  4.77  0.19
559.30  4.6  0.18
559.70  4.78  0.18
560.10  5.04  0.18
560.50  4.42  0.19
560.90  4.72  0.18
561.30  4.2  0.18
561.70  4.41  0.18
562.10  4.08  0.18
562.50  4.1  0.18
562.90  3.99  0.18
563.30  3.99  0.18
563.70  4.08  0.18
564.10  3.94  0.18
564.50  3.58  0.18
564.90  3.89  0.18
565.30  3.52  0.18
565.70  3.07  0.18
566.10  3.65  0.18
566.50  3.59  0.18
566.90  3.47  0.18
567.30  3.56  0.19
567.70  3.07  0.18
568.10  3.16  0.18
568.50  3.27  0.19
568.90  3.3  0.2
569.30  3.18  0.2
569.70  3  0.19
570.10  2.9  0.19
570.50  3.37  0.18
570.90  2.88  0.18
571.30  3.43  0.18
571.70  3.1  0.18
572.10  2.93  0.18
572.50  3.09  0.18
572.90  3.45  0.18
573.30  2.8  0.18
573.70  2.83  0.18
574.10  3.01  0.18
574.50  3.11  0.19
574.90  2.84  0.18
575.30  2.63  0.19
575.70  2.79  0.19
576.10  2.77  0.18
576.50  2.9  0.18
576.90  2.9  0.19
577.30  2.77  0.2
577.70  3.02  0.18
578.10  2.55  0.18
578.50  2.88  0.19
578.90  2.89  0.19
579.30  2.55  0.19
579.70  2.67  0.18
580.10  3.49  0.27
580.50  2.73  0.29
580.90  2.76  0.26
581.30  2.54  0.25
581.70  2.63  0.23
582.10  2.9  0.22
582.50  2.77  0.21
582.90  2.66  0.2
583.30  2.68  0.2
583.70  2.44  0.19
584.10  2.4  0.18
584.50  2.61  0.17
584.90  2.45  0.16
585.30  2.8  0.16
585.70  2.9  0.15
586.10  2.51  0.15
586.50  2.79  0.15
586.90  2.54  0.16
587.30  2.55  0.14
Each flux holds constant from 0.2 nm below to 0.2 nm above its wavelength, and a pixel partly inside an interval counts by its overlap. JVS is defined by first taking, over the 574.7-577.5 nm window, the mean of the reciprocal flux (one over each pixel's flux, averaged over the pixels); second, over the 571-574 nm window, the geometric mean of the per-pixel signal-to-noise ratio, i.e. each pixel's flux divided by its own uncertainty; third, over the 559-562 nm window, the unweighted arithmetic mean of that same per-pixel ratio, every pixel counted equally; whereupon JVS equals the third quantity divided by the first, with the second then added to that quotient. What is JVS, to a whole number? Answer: 88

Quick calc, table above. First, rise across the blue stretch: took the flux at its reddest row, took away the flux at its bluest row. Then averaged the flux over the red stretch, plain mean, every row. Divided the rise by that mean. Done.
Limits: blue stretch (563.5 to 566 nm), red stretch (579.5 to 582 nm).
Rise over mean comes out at -0.36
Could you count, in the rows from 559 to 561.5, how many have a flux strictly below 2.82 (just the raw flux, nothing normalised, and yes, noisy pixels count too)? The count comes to 0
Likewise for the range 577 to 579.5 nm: 3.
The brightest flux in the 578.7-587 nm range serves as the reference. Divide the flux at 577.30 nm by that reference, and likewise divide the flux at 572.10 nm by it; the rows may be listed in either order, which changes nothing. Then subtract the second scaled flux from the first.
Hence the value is 0.0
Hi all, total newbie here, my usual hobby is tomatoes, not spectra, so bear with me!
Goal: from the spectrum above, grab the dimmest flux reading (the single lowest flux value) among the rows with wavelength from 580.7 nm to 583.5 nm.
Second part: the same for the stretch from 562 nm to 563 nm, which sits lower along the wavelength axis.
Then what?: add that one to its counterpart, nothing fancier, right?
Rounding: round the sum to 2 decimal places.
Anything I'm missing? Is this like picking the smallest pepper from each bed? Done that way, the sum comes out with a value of 6.53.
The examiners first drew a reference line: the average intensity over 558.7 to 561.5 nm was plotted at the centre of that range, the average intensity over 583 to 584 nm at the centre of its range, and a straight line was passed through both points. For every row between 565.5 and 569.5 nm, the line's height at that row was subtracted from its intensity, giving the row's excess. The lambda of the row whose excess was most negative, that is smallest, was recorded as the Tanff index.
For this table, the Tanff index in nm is 565.70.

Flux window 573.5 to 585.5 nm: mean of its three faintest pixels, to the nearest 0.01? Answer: 2.43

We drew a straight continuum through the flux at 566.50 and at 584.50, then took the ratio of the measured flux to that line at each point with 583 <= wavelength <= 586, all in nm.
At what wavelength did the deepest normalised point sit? 584.10 nm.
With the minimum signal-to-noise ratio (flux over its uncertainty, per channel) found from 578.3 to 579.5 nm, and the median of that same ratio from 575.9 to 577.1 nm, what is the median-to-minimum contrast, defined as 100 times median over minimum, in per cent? 115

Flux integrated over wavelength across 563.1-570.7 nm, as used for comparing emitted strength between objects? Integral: 26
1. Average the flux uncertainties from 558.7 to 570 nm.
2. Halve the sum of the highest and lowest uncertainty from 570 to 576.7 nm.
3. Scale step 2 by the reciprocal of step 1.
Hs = 1.01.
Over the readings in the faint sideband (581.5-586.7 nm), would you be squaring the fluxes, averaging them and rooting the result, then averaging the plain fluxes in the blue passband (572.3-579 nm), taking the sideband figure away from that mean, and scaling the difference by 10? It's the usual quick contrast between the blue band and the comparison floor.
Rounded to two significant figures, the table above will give 2.3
